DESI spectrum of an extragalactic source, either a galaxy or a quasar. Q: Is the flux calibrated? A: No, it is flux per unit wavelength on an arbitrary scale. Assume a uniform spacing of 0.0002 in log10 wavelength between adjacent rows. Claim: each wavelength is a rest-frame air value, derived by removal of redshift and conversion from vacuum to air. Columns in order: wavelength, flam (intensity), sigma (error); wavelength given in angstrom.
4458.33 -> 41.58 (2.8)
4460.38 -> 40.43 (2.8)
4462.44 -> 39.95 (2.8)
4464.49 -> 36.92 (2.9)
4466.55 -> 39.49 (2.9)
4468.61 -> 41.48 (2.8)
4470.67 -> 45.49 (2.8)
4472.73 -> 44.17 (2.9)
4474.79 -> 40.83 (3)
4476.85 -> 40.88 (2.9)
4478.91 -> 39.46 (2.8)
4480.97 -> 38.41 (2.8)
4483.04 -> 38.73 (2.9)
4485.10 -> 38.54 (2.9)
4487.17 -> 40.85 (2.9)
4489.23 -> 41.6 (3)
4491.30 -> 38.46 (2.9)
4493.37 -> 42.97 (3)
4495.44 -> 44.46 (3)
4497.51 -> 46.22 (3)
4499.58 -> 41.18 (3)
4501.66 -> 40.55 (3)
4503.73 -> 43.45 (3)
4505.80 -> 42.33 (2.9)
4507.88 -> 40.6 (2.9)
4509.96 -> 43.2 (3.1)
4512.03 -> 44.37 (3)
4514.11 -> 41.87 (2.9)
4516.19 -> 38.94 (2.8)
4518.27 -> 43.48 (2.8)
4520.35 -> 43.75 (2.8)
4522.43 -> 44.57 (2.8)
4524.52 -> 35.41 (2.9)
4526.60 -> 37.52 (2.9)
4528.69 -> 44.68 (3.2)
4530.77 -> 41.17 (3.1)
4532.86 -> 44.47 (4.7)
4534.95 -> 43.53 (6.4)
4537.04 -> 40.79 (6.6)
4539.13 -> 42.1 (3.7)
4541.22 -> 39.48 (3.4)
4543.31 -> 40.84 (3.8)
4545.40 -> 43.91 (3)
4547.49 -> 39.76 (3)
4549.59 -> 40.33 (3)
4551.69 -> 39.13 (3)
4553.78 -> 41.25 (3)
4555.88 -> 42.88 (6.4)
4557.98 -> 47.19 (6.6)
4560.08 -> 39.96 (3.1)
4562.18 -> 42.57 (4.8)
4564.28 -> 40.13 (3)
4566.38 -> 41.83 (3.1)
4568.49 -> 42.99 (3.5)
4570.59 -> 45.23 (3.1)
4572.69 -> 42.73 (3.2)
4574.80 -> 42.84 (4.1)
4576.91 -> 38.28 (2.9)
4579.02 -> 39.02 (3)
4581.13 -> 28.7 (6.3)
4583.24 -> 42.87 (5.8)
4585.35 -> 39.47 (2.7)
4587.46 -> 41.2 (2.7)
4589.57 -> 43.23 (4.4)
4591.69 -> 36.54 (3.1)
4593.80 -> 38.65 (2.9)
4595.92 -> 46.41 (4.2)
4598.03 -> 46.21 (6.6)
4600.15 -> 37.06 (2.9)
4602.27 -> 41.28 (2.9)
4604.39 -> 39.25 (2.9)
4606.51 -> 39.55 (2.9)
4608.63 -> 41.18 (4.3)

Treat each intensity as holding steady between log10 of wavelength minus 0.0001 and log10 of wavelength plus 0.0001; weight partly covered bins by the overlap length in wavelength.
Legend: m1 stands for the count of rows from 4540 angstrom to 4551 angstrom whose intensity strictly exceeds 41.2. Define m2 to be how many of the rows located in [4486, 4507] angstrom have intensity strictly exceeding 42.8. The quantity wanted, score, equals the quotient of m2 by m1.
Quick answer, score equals 4.0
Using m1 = 1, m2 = 4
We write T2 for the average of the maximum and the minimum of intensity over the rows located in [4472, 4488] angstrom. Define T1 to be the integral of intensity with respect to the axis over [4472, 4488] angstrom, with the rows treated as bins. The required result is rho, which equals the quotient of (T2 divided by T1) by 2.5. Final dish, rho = 0.0257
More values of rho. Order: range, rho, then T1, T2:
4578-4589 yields 0.0338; 423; 36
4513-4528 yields 0.0261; 613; 40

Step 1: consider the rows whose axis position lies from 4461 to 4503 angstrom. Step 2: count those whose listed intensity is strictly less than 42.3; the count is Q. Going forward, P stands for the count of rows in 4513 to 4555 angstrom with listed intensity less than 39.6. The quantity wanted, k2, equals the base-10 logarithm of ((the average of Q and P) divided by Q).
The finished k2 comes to -0.176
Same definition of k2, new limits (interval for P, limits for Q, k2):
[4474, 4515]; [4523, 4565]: -0.160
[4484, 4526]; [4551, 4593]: -0.166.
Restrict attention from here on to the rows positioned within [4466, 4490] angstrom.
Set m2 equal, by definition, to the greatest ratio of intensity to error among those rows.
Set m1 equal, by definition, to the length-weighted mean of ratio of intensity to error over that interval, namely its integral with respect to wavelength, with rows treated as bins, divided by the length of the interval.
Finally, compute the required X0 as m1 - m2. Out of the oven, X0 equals -2.1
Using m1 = 14.2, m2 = 16.2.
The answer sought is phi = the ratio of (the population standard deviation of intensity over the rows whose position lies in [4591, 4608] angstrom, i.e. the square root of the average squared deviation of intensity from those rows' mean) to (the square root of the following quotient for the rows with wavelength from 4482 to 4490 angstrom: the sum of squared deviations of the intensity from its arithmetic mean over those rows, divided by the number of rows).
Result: 2.69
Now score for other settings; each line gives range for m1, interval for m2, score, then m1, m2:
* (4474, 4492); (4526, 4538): 3.0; 1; 3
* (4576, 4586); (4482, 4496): 2.0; 1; 2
